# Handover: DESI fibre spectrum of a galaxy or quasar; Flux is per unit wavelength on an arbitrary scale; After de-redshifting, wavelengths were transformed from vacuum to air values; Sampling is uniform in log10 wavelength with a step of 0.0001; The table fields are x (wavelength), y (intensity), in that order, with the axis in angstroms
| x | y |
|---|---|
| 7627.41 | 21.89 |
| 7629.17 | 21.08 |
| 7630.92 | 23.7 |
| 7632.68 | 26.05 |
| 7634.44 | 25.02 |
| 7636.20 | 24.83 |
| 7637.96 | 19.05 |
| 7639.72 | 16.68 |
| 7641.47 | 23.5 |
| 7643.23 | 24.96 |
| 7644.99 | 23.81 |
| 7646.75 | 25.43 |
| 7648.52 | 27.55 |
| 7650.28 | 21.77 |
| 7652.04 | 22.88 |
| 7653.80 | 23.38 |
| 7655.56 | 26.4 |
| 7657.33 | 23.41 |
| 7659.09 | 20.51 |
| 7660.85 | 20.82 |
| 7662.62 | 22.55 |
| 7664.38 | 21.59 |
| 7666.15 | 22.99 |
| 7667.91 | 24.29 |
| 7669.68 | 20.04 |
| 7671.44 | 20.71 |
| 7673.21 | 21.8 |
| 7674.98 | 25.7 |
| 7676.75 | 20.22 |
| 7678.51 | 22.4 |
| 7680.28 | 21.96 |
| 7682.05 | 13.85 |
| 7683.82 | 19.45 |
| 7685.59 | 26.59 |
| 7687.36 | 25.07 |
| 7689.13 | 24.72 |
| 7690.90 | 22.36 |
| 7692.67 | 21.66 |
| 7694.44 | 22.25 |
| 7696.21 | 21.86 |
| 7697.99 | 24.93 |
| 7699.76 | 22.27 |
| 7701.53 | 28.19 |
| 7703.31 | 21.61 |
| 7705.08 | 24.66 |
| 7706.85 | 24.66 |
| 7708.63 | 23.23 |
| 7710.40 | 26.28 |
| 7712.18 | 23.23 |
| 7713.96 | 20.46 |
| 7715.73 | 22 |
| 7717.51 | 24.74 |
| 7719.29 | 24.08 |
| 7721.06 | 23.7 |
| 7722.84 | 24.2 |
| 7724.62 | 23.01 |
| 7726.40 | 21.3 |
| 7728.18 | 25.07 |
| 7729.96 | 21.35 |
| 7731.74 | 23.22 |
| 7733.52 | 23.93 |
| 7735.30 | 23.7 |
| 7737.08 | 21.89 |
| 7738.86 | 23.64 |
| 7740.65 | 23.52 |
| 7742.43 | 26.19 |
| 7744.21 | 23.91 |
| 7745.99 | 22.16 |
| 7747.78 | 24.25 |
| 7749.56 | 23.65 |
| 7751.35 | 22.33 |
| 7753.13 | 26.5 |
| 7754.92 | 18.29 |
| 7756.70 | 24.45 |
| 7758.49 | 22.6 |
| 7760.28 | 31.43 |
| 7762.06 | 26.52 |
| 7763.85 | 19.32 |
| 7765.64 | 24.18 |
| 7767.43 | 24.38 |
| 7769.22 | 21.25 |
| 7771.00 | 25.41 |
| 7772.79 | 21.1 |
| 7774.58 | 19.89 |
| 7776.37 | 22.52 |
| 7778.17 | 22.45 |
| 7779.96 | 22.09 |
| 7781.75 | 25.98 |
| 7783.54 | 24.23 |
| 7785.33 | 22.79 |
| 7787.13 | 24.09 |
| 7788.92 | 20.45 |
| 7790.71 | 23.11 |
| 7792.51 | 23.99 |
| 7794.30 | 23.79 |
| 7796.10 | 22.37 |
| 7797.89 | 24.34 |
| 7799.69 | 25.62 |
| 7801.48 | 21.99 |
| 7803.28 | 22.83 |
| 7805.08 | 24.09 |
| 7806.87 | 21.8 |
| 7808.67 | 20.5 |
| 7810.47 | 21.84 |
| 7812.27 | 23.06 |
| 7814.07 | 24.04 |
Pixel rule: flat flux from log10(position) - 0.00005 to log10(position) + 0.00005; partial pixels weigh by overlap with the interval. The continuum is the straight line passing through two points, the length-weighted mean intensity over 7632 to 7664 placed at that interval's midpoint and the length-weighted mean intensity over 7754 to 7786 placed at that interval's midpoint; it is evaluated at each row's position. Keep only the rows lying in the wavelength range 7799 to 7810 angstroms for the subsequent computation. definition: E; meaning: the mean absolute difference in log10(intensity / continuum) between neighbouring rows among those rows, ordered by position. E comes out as 0.035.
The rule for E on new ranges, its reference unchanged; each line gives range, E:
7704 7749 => 0.032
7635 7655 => 0.056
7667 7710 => 0.059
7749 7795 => 0.059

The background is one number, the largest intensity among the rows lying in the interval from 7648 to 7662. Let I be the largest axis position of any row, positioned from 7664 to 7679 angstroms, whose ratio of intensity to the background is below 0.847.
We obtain 7678.51 angstroms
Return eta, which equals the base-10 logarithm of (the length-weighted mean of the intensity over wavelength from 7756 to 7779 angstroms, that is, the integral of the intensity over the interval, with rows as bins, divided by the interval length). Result 1.37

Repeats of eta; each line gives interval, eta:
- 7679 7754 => 1.37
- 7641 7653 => 1.39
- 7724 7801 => 1.37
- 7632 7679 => 1.36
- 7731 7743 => 1.37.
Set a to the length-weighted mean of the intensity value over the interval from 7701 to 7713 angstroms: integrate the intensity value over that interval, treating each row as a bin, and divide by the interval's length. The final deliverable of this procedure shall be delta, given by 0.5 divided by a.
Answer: 0.0205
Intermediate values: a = 24.4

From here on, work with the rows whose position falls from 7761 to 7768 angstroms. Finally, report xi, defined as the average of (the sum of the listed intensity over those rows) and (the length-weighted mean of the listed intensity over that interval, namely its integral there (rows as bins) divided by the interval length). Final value 59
